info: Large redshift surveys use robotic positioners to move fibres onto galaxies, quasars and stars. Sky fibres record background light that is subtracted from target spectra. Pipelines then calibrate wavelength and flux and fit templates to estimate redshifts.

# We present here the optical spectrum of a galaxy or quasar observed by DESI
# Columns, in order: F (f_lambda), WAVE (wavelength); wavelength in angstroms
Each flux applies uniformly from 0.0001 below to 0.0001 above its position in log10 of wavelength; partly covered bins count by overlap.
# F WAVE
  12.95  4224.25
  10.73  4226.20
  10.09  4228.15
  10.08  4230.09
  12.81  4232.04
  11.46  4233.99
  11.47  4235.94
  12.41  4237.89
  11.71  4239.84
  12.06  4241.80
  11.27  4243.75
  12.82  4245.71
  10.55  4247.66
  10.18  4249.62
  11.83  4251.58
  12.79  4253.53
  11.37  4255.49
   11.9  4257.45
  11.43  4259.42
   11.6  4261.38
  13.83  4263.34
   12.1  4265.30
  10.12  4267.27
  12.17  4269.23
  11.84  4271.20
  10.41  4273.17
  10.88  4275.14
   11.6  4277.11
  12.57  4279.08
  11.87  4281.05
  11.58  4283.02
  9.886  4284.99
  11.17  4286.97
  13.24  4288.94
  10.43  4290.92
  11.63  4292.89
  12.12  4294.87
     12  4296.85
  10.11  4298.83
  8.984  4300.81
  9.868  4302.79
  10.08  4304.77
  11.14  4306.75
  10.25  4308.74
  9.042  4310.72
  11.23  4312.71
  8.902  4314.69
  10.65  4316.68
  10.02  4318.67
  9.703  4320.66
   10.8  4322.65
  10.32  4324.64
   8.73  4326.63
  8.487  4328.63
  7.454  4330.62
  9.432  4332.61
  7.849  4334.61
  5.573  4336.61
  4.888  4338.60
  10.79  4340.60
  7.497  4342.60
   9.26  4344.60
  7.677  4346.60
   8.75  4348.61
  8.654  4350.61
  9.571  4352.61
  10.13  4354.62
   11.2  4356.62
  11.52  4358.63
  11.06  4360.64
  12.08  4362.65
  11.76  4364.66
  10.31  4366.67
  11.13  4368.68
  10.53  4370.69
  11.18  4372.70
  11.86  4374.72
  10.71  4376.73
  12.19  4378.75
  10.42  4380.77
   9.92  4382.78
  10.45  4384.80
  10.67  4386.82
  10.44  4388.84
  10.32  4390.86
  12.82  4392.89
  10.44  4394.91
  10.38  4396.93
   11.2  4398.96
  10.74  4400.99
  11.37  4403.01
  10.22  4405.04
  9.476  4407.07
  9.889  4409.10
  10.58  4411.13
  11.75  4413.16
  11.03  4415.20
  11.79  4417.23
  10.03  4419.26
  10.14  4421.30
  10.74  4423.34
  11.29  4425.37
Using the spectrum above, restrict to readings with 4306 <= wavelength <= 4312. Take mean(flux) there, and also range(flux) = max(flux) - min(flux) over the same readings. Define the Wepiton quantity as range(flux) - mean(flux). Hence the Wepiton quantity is -8.0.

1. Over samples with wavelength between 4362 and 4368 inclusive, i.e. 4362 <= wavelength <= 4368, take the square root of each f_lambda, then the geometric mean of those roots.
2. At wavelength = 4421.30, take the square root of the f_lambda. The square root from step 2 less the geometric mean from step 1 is -0.19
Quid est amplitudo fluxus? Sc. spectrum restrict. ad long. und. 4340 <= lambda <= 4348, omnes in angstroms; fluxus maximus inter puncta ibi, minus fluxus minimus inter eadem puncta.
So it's 3.3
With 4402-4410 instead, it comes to 1.9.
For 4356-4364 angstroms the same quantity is 1.0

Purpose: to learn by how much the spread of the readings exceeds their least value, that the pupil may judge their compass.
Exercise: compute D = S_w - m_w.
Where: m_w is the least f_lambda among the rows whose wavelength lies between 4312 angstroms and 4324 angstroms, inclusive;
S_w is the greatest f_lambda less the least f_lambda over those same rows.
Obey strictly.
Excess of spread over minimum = -6.6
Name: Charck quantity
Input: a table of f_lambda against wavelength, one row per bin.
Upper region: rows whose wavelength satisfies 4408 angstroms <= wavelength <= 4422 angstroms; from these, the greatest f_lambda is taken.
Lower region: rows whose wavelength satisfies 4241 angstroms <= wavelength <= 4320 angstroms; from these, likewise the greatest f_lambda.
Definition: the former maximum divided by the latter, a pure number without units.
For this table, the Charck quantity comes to 0.85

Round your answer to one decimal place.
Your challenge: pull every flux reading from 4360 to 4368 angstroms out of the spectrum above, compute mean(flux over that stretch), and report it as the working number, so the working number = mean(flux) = 11.3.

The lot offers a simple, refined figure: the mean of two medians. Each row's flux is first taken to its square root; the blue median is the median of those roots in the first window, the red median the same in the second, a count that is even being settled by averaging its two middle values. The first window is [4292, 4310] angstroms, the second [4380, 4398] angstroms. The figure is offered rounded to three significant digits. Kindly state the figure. 3.22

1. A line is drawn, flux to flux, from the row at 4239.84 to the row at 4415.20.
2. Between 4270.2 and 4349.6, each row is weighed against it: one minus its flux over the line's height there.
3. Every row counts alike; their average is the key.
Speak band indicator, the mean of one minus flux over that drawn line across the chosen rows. 0.13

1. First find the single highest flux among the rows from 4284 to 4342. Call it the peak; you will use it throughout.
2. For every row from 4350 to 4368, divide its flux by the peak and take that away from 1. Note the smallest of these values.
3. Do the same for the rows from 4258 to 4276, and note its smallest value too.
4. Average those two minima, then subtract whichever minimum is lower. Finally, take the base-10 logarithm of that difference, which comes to -1.18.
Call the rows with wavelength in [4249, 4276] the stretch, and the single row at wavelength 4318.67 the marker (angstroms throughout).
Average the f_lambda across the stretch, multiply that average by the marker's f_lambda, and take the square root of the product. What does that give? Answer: 10.8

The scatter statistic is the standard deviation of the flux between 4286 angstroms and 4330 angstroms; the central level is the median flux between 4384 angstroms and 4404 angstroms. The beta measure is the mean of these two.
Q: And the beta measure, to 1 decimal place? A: 5.9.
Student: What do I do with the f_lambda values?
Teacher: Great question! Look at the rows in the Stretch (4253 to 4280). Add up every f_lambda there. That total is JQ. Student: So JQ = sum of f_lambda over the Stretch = 165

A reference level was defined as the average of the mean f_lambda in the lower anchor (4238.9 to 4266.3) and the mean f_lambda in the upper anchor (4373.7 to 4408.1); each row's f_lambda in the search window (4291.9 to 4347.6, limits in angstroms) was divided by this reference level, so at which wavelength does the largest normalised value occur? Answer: 4294.87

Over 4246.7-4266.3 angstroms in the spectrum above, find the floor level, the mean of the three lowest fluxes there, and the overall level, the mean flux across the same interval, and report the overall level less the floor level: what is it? 1.06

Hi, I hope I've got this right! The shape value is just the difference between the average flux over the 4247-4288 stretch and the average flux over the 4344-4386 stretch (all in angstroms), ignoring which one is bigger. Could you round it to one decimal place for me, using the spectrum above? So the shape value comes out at 1.0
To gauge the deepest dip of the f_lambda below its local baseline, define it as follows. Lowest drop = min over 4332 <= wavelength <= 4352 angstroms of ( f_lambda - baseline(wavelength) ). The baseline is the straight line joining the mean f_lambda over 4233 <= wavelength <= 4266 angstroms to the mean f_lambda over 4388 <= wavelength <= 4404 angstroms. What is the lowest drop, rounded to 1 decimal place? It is -6.4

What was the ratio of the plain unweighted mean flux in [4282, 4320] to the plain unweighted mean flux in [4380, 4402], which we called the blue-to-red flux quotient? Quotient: 0.99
